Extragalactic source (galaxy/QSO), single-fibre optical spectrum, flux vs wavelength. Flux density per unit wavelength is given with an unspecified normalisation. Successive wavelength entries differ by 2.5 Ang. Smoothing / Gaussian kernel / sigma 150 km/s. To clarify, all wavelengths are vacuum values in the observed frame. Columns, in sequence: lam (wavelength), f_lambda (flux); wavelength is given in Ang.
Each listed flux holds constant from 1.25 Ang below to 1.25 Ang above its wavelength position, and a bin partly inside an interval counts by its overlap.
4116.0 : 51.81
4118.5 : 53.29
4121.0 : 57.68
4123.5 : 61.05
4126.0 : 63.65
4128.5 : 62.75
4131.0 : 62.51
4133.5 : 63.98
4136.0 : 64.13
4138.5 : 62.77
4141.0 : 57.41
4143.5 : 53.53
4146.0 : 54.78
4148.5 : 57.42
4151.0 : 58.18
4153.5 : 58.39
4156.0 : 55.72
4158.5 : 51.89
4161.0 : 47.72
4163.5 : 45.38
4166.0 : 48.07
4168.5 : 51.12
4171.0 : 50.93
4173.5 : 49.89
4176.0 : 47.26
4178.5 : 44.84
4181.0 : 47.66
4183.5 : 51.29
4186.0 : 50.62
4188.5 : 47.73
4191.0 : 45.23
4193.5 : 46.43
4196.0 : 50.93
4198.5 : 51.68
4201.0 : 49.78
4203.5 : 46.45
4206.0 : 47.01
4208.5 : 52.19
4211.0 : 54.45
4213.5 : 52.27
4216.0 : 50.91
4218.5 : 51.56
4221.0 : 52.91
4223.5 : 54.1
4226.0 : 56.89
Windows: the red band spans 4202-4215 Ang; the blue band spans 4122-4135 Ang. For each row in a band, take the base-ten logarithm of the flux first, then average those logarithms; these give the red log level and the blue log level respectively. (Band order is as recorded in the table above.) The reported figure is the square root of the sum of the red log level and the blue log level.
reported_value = 1.871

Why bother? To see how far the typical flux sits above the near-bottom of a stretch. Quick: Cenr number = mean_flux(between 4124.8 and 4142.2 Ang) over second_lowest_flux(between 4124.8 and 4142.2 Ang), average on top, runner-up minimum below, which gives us 1.00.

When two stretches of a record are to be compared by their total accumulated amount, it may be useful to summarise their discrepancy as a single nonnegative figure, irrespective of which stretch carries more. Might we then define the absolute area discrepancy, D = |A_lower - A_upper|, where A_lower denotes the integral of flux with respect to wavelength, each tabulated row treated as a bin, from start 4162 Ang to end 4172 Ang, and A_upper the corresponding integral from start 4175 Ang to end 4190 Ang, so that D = 235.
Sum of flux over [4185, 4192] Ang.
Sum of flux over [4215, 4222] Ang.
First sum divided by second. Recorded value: 0.92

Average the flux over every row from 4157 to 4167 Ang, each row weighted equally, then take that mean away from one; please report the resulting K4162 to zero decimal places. -47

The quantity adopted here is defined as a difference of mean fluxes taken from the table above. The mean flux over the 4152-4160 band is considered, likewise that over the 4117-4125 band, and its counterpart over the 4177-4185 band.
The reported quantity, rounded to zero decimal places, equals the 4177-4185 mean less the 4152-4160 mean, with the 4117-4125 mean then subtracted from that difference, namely -65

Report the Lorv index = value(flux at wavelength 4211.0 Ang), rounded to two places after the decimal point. 54.45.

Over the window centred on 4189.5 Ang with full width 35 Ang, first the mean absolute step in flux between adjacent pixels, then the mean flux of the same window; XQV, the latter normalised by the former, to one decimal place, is 21.1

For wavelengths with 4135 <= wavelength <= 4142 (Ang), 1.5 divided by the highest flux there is 0.023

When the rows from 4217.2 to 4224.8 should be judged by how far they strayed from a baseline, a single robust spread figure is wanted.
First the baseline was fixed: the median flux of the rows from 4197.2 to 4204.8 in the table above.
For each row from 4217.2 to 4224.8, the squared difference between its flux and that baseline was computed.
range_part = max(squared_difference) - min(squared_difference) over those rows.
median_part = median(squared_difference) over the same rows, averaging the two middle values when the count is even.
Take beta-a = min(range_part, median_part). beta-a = 10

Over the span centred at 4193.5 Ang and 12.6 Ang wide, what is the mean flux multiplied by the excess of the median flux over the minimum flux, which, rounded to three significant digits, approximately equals 121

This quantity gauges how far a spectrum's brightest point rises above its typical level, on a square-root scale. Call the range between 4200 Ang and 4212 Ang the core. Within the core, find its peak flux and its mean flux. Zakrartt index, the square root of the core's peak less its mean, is 2.1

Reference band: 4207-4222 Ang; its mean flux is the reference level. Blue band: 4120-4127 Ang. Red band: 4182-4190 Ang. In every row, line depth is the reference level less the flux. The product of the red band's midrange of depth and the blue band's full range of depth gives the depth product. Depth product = 17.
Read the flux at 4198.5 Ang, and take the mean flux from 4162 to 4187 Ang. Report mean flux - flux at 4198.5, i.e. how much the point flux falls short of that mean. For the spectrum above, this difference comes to -3.0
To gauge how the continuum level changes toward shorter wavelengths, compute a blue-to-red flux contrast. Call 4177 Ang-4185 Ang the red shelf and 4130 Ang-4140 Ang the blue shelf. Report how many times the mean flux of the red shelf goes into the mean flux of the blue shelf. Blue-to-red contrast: 1.32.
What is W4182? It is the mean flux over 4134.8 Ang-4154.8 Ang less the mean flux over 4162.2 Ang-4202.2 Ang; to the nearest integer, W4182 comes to 10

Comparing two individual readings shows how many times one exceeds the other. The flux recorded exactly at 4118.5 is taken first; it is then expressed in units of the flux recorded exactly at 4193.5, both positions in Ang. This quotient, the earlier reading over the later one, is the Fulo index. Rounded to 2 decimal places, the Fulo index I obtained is 1.15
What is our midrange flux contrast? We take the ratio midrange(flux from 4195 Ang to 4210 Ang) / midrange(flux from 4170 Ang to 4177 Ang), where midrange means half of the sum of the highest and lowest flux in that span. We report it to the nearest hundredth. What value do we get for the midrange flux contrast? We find 1.00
